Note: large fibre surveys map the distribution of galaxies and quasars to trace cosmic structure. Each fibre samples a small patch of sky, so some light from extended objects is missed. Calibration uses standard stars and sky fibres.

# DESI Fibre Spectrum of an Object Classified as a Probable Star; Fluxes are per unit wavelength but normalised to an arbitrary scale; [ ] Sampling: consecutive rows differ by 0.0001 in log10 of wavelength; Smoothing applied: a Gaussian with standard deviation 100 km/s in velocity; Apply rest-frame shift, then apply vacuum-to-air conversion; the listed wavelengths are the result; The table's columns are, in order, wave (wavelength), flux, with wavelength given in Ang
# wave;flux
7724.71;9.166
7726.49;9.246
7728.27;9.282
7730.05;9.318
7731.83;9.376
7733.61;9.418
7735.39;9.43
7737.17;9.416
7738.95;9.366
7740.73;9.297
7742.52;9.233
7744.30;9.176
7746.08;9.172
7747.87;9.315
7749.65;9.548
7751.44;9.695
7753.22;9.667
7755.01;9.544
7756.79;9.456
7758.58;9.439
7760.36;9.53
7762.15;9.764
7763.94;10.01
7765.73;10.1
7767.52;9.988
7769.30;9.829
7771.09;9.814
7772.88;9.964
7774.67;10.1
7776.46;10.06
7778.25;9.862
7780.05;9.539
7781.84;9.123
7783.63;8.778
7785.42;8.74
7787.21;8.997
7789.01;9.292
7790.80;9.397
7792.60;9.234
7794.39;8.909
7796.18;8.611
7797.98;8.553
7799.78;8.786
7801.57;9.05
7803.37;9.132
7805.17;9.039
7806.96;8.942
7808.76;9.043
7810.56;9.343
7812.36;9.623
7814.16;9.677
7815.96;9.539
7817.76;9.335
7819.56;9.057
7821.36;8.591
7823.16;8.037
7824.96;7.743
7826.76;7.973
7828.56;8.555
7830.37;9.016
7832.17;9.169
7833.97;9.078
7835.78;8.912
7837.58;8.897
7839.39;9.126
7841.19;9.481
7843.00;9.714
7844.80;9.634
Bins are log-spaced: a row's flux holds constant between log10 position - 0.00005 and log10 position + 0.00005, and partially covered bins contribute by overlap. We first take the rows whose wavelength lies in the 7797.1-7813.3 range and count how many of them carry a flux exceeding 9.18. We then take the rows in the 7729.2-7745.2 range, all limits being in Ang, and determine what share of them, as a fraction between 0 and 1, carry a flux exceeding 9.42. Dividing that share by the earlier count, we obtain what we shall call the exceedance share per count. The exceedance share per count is 0.06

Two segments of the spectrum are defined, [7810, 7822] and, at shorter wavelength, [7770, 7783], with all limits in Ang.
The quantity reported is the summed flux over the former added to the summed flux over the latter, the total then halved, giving 66.8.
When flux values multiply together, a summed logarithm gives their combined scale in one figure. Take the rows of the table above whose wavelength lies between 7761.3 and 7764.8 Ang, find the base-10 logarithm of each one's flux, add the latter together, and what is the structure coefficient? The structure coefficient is 1.99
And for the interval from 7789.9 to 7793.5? 1.94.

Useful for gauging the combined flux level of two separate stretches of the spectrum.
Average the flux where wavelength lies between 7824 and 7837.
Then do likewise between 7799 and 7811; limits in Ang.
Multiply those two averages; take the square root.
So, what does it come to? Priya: 8.84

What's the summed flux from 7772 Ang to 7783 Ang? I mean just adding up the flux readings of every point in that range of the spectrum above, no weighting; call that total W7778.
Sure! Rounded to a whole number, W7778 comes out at 59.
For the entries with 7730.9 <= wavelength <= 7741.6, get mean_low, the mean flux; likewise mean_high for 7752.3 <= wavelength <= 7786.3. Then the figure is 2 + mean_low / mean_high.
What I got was 2.97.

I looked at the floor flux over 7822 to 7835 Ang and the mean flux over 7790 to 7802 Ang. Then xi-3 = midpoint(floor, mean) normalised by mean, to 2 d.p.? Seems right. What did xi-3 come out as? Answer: 0.93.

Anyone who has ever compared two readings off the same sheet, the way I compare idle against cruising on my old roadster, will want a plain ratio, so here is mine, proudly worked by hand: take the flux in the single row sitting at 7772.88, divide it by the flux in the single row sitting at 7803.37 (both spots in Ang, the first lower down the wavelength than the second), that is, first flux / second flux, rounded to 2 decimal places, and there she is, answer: 1.09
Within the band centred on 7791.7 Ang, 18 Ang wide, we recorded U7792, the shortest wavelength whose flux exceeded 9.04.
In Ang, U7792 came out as 7789.01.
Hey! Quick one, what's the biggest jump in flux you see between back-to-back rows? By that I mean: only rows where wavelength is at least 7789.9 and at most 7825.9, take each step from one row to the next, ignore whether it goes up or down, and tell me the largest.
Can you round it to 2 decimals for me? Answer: 0.55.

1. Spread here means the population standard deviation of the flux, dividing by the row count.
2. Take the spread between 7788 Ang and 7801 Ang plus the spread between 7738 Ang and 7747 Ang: 0.39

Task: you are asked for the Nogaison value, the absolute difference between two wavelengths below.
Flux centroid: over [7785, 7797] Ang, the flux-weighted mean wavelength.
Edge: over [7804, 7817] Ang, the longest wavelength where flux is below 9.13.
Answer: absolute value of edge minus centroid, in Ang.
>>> 18.0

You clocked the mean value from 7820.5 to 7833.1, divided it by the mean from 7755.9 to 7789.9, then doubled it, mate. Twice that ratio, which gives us 1.76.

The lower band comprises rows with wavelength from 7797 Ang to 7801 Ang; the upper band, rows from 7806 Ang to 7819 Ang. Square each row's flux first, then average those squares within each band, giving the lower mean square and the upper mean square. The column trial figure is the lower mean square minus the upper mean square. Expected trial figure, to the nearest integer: -12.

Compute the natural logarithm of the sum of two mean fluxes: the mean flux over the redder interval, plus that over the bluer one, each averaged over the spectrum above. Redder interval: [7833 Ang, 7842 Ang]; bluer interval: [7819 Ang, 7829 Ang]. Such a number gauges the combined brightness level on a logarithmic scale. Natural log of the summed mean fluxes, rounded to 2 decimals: 2.86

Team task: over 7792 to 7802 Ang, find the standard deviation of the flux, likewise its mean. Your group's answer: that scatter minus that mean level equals -8.6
